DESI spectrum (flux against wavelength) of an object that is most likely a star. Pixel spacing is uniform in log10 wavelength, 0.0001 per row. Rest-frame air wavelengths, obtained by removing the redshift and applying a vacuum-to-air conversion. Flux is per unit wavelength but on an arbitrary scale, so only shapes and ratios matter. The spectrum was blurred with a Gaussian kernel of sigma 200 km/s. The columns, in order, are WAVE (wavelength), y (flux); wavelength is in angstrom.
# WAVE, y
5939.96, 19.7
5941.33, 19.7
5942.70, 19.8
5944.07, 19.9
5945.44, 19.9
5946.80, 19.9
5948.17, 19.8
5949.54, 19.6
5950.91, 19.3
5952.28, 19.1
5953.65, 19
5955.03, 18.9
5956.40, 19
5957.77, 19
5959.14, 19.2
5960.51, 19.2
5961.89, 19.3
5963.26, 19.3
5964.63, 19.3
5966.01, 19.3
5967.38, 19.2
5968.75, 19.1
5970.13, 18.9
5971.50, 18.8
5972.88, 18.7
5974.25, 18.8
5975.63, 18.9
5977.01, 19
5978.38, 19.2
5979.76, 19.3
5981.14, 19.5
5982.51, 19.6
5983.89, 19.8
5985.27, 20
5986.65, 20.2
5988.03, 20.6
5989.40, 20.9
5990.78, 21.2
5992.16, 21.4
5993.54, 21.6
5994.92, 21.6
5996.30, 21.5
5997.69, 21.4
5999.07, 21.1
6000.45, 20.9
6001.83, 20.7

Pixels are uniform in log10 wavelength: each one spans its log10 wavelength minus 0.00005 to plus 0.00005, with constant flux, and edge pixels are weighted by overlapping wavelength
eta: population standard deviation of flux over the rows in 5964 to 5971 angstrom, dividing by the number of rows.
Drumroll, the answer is 0.15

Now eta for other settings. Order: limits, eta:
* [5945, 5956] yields 0.39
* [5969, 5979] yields 0.15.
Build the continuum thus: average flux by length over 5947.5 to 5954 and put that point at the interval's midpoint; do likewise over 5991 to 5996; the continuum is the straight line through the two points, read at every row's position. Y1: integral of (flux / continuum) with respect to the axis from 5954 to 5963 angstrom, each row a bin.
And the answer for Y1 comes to 8.7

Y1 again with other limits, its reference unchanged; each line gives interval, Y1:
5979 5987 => 7.5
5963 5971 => 7.6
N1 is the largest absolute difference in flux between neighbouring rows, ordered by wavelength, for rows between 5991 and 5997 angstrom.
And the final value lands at 0.20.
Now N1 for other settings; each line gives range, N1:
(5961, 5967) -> 0.00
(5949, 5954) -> 0.30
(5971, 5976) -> 0.10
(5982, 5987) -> 0.20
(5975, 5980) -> 0.20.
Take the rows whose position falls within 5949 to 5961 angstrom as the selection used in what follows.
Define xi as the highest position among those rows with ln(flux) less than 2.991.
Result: 5960.51 angstrom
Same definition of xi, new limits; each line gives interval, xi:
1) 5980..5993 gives 5983.89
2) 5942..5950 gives 5949.54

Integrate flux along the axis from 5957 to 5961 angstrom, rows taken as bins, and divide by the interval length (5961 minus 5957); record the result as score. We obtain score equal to 19.2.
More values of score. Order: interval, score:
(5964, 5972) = 19.1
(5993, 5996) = 21.6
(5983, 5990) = 20.3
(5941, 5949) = 19.8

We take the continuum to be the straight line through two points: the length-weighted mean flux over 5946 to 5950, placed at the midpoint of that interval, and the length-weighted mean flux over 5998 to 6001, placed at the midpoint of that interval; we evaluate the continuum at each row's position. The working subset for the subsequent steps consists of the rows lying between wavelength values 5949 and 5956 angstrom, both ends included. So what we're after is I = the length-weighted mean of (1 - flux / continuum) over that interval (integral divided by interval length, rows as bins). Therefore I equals 0.038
